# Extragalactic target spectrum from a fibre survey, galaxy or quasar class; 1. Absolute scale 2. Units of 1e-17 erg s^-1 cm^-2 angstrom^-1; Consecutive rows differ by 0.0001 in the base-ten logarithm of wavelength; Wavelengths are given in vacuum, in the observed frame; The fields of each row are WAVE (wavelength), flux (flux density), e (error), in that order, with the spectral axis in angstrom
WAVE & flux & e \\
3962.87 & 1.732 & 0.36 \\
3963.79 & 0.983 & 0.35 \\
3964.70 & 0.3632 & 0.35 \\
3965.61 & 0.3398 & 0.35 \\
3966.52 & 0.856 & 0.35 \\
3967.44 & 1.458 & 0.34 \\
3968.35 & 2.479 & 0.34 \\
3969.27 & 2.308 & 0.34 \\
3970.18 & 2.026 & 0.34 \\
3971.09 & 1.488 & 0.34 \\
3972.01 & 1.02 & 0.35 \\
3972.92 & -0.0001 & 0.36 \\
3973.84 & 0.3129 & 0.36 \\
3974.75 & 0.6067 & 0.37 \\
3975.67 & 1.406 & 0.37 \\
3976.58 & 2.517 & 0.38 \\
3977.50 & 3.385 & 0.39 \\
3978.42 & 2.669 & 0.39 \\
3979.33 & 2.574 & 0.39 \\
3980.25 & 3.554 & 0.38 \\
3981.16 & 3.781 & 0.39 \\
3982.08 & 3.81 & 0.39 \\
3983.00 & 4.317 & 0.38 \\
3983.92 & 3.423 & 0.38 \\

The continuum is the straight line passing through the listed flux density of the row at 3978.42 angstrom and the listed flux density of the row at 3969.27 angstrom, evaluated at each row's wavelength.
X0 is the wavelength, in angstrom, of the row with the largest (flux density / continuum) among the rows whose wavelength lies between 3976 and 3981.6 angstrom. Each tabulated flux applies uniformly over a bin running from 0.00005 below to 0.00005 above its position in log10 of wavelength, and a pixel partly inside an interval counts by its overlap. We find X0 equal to 3981.16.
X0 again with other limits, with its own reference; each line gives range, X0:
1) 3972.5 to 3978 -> 3977.50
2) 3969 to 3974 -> 3969.27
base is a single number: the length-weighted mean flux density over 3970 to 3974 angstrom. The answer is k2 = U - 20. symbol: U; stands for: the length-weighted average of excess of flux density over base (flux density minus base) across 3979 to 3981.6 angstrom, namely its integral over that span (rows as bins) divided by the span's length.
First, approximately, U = 2.4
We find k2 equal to -17.6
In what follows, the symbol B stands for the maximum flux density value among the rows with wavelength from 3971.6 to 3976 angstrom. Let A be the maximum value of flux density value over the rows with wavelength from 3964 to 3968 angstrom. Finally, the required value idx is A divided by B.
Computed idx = 1.0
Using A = 1.458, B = 1.406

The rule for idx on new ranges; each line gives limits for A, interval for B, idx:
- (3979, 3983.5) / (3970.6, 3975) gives 2.9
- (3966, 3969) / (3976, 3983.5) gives 0.6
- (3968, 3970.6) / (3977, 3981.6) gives 0.7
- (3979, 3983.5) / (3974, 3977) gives 1.7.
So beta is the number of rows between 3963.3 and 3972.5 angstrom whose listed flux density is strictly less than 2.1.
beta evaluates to 8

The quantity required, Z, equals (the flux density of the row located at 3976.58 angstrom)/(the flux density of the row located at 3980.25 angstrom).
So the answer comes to 0.7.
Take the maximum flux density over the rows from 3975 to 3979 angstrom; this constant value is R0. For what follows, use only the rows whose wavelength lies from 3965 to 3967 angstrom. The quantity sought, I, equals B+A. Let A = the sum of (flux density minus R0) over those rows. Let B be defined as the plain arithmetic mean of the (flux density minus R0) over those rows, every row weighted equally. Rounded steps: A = -5.6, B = -2.8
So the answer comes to -8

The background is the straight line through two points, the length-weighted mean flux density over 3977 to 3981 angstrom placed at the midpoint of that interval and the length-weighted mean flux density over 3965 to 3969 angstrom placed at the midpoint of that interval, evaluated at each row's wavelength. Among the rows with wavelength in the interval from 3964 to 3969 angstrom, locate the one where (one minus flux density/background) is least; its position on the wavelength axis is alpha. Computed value 3968.35 angstrom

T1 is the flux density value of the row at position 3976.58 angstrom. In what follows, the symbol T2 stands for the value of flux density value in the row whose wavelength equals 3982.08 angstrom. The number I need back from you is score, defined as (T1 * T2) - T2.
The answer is 6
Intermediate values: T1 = 2.517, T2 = 3.81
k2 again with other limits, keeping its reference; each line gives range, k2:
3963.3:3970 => -19.7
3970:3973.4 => -19.9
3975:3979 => -18.5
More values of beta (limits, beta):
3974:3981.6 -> 2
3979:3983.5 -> 0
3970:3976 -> 7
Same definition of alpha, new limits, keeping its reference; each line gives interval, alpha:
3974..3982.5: 3977.50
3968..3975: 3968.35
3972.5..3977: 3976.58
